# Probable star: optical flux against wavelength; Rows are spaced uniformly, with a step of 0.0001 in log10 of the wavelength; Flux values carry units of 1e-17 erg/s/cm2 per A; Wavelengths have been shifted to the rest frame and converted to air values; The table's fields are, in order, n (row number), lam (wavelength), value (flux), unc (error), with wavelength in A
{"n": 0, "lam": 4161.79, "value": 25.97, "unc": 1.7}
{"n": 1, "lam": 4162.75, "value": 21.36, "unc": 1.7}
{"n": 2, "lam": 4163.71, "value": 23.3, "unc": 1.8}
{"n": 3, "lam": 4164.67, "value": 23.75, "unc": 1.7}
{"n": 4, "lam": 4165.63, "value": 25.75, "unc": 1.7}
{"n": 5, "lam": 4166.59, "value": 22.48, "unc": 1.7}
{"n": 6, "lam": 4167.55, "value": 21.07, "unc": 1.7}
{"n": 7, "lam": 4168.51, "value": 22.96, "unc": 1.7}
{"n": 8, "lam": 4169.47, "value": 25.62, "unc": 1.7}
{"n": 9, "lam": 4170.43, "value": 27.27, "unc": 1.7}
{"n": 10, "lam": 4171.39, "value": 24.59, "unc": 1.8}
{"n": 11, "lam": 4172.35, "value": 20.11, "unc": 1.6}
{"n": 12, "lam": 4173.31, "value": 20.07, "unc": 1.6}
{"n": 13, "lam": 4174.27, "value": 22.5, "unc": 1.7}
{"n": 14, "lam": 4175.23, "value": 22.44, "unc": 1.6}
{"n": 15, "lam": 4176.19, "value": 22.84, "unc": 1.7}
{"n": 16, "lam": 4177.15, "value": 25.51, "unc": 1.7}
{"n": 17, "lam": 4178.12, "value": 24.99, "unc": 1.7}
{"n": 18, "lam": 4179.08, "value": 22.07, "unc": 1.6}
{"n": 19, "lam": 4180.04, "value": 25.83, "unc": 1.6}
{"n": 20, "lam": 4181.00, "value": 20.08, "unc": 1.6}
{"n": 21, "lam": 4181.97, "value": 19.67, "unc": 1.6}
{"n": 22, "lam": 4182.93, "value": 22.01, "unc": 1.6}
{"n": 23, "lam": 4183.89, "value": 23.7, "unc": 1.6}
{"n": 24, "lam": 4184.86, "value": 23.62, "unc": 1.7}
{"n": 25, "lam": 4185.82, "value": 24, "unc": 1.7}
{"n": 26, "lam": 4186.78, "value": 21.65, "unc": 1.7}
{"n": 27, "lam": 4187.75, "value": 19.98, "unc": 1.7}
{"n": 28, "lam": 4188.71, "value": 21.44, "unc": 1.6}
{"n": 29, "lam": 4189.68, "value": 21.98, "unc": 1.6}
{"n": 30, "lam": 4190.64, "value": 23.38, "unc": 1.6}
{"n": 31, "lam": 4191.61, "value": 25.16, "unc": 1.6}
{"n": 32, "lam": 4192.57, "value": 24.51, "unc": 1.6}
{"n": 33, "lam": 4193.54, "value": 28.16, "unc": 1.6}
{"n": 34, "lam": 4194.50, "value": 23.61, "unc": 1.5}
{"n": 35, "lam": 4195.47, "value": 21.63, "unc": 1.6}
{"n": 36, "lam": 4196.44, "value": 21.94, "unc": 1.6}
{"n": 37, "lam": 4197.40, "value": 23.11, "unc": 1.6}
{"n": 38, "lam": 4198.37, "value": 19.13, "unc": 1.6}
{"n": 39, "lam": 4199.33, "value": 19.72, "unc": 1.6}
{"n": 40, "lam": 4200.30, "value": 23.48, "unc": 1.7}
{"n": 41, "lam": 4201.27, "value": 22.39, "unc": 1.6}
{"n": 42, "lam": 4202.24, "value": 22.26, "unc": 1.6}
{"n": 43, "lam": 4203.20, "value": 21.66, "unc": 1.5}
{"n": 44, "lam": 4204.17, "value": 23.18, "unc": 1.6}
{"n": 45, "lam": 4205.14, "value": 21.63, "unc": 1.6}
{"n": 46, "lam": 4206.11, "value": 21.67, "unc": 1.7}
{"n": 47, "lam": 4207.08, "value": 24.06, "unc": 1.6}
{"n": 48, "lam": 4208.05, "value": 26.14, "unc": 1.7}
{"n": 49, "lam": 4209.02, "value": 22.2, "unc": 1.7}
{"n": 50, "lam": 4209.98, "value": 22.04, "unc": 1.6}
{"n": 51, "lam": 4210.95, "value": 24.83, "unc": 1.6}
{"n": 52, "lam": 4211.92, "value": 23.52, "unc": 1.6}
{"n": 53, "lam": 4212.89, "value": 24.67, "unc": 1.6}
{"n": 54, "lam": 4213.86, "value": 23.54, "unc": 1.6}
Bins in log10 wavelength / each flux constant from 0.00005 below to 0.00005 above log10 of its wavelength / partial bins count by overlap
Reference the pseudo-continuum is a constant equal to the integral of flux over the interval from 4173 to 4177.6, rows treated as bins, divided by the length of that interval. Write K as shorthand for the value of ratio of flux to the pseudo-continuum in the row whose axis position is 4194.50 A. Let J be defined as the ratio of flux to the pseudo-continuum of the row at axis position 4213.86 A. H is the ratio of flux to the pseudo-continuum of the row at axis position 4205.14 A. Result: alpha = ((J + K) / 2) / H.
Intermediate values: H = 0.95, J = 1.03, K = 1.04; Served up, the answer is 1.09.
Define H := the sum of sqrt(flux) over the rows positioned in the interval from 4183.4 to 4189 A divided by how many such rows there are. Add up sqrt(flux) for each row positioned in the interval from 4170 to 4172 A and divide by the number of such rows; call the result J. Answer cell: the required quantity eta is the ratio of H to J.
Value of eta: 0.93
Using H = 4.73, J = 5.09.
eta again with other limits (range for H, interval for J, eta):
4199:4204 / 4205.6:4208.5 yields 0.96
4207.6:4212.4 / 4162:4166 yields 1.00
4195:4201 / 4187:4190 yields 1.01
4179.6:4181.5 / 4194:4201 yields 1.02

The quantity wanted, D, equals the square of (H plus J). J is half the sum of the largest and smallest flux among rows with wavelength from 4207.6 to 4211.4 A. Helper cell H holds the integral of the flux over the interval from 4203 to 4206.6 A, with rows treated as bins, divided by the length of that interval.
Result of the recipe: 2127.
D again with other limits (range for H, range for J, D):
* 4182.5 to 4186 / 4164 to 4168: 2182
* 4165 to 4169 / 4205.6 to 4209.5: 2208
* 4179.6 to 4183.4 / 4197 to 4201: 1862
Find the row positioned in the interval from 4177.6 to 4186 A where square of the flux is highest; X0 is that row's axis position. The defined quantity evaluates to 4180.04 A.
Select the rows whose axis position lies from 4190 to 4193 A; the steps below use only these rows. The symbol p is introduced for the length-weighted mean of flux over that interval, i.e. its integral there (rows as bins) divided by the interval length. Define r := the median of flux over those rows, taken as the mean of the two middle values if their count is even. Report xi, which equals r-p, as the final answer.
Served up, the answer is 0.2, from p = 24.3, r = 24.5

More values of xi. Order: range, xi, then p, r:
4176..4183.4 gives -0.4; 22.9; 22.5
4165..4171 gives 0.1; 24.2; 24.3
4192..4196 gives -0.4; 24.5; 24.1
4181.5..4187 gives 0.3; 22.5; 22.8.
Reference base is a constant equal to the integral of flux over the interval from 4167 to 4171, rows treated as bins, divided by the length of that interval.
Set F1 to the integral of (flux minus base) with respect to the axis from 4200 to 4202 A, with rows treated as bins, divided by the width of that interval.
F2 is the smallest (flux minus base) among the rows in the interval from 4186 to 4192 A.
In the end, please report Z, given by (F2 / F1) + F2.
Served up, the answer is -1.21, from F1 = -1.4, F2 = -4.2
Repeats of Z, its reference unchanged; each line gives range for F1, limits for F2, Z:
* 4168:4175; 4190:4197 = 0.15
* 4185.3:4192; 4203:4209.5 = -1.08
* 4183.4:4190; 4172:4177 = -1.91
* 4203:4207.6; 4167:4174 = -1.69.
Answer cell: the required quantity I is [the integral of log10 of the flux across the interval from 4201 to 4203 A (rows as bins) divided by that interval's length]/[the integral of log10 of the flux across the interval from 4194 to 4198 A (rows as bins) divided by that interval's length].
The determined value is 0.999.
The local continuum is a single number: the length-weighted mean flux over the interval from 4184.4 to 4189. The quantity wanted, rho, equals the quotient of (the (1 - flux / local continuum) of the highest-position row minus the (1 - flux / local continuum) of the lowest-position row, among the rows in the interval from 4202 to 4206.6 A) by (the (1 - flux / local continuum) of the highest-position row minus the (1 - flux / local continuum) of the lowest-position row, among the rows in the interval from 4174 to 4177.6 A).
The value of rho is -0.2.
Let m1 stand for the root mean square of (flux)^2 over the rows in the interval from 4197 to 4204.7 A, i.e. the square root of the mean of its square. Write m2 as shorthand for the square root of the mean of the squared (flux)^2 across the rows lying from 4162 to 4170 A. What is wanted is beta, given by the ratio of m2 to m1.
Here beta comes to 1.14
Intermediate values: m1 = 485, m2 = 550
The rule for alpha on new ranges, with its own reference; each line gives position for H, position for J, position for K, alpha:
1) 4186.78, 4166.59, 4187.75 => 0.98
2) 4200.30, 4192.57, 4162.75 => 0.98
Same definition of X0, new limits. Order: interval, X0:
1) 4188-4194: 4193.54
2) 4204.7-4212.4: 4208.05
